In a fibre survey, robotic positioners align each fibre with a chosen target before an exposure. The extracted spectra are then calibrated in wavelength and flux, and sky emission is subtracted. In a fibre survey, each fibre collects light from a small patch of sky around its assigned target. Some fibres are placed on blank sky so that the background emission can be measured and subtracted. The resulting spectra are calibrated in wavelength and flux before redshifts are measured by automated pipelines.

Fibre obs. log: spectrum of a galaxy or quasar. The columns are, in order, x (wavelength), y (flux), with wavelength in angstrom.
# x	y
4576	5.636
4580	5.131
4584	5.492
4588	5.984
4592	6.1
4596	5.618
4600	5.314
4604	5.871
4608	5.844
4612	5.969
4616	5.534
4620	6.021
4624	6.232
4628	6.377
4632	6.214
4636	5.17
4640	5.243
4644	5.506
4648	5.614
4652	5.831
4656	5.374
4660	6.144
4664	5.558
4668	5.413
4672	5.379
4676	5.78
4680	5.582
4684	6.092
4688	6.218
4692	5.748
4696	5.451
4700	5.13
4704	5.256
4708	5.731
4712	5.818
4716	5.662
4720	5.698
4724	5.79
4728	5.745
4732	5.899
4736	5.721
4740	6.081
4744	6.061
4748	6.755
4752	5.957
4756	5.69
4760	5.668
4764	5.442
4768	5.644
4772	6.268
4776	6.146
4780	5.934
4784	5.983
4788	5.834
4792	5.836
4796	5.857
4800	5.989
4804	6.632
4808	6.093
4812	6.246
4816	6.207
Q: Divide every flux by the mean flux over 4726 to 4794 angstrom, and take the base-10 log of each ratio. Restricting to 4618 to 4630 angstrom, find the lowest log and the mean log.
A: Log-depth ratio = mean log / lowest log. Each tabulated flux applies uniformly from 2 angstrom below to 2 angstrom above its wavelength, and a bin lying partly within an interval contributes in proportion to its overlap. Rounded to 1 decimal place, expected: 2.8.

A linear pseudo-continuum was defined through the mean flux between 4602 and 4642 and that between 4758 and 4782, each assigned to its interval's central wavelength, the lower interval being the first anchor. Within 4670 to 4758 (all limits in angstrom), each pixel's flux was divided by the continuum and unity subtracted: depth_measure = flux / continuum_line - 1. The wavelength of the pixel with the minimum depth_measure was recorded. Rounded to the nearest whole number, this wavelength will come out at 4700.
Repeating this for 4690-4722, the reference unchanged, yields 4700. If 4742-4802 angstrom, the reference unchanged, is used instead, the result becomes 4764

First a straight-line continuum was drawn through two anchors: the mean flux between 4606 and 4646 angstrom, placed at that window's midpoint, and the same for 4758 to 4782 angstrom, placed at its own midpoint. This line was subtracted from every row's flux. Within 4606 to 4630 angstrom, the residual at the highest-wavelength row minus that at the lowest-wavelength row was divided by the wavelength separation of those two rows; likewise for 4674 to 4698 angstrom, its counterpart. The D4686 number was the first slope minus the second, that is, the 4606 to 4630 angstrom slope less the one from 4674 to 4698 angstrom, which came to 0.04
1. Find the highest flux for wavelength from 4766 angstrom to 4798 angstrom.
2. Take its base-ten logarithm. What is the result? 0.797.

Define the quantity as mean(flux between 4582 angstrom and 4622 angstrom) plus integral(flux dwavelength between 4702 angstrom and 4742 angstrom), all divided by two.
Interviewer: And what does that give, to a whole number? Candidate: 118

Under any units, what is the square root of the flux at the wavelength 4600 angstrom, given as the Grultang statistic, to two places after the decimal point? 2.31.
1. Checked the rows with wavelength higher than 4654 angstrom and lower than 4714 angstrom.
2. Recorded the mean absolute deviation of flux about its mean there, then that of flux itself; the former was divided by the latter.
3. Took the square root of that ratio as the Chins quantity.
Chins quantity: 0.218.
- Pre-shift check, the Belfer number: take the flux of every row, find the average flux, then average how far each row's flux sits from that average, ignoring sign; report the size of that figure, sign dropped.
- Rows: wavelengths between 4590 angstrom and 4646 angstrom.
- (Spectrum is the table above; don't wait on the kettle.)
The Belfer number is 0.33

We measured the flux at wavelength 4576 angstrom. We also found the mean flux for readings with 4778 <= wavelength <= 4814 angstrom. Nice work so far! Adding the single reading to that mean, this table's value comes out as 11.7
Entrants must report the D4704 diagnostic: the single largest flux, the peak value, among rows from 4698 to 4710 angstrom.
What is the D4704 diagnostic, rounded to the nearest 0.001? 5.731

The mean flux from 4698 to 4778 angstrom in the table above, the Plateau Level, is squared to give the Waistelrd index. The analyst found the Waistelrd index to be 33.7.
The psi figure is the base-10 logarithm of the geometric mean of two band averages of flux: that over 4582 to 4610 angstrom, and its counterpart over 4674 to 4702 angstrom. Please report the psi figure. 0.758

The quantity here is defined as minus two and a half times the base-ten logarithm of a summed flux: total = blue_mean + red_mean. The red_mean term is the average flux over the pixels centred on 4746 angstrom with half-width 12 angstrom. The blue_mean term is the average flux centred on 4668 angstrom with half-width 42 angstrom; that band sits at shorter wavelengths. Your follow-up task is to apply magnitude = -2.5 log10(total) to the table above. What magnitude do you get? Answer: -2.67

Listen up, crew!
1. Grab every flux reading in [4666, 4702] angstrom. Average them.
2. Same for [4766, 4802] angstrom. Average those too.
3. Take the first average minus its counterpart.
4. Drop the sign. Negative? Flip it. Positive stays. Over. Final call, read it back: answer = 0.30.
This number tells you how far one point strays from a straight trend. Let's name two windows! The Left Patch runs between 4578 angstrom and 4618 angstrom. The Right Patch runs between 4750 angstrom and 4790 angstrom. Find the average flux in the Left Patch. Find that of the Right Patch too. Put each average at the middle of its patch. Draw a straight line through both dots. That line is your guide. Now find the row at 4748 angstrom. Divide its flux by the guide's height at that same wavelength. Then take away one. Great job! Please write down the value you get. 0.16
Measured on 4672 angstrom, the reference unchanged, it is -0.07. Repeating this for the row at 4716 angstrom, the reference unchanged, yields -0.02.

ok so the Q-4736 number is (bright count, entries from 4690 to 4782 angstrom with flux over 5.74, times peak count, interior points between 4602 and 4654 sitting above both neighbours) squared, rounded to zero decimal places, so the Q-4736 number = 576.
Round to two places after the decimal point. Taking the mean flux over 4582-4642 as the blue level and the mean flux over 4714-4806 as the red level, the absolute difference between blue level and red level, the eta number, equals 0.13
